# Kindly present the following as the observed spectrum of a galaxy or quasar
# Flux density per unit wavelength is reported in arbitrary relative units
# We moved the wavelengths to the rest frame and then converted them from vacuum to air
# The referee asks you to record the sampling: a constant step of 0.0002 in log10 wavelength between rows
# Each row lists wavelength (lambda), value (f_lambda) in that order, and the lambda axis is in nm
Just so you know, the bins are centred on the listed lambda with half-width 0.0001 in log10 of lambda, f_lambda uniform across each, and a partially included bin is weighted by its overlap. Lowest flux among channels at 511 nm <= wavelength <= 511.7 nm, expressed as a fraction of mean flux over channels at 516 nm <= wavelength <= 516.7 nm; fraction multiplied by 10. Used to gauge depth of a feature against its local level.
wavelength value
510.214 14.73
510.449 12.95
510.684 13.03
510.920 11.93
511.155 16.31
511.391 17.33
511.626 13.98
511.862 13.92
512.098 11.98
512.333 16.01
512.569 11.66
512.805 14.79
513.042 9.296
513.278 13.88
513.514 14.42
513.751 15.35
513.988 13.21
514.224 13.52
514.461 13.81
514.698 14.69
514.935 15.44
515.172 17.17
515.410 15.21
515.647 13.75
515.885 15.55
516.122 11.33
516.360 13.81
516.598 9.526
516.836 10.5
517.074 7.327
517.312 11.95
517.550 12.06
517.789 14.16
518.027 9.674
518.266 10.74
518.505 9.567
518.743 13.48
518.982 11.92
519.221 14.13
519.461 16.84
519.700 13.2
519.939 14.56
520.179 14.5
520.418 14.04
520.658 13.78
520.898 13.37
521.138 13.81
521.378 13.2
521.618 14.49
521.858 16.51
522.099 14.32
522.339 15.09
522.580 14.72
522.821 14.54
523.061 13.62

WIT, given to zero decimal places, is 12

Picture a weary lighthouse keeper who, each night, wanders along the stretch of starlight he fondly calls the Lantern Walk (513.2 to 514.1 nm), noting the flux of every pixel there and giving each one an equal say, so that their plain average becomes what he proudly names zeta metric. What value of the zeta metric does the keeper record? 14.2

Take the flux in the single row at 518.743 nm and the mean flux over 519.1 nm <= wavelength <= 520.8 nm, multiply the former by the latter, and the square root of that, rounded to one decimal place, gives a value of 13.9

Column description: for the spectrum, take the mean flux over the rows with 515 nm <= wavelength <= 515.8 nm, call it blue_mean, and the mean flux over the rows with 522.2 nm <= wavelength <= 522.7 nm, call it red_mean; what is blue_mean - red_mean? 0.5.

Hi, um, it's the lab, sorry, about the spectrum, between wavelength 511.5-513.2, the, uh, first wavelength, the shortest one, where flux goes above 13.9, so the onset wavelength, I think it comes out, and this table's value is 511.626 nm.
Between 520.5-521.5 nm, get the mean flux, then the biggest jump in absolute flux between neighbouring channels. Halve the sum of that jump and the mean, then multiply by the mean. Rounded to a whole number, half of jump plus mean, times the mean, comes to 96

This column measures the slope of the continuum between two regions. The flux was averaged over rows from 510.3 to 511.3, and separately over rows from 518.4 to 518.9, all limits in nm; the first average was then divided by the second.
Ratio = 1.18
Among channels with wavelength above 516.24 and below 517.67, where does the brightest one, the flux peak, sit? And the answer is 516.360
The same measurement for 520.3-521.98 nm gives 521.858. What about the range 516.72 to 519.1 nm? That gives 517.789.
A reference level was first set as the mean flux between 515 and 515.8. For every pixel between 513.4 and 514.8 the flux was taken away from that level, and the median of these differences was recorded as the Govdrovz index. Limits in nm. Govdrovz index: 1.3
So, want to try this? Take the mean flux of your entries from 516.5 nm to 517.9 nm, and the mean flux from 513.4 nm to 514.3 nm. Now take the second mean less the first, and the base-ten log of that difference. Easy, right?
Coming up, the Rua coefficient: 0.51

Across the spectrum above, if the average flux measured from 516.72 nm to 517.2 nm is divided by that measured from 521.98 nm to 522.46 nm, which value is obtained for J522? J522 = 0.61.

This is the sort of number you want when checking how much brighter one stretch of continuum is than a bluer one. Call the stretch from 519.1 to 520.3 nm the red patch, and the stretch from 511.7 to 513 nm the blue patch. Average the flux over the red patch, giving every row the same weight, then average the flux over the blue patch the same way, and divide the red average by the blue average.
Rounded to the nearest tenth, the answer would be 1.1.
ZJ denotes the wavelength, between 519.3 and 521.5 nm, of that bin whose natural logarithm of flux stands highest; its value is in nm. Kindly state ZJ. 519.461 nm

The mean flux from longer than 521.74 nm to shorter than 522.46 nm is 15.3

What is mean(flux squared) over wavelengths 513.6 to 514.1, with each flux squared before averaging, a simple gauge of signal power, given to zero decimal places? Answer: 205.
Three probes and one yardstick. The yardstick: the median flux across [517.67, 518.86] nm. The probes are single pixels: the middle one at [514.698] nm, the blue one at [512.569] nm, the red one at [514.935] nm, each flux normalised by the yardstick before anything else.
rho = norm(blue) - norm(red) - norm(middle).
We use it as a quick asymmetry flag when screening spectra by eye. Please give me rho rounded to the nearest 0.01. -1.72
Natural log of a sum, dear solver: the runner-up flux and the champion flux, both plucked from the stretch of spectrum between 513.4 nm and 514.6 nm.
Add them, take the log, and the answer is 3.39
